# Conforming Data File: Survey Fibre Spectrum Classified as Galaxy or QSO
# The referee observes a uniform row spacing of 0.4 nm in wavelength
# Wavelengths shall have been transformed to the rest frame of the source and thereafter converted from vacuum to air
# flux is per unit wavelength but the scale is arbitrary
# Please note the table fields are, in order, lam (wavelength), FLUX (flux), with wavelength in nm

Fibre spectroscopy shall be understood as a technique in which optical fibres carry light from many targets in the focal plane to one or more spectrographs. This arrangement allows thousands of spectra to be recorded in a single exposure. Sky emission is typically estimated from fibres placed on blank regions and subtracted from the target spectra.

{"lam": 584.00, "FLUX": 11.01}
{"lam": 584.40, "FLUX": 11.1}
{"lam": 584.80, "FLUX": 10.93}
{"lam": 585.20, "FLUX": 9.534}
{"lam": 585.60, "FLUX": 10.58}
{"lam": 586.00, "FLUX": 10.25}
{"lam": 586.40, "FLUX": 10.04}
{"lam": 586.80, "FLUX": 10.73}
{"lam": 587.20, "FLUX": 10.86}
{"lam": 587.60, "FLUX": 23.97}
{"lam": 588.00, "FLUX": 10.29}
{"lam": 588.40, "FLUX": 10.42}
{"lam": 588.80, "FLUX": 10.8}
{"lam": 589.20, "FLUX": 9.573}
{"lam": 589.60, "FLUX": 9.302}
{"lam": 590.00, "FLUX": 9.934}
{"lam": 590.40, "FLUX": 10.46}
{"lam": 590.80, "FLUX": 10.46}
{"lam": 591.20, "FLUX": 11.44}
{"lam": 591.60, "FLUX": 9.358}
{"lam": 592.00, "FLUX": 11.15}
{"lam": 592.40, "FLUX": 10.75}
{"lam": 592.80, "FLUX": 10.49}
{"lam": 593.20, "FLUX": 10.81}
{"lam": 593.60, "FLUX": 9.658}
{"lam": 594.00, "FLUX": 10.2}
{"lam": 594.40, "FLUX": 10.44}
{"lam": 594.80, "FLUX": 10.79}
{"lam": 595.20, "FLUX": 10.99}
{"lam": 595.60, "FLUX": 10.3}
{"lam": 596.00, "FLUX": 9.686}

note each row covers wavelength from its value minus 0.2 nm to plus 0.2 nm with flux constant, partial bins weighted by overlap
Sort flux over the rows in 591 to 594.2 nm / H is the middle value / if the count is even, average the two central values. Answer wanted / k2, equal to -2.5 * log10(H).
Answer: -2.57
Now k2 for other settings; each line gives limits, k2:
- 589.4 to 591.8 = -2.52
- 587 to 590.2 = -2.54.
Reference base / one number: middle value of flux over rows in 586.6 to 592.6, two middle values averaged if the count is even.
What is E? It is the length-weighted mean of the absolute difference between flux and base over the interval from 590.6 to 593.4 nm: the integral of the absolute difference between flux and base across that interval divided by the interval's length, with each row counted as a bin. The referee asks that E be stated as 0.49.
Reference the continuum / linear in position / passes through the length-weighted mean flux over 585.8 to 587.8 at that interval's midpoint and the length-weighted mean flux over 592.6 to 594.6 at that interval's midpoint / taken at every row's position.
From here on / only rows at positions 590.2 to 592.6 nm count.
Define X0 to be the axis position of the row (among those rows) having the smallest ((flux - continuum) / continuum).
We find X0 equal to 591.60 nm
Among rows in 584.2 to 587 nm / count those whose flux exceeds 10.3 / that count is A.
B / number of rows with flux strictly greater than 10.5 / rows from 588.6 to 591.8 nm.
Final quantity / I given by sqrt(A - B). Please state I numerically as 1.4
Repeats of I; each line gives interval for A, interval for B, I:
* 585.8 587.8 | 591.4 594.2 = 0.0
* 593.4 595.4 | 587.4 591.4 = 0.0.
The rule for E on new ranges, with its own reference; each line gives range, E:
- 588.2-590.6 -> 0.49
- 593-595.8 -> 0.35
